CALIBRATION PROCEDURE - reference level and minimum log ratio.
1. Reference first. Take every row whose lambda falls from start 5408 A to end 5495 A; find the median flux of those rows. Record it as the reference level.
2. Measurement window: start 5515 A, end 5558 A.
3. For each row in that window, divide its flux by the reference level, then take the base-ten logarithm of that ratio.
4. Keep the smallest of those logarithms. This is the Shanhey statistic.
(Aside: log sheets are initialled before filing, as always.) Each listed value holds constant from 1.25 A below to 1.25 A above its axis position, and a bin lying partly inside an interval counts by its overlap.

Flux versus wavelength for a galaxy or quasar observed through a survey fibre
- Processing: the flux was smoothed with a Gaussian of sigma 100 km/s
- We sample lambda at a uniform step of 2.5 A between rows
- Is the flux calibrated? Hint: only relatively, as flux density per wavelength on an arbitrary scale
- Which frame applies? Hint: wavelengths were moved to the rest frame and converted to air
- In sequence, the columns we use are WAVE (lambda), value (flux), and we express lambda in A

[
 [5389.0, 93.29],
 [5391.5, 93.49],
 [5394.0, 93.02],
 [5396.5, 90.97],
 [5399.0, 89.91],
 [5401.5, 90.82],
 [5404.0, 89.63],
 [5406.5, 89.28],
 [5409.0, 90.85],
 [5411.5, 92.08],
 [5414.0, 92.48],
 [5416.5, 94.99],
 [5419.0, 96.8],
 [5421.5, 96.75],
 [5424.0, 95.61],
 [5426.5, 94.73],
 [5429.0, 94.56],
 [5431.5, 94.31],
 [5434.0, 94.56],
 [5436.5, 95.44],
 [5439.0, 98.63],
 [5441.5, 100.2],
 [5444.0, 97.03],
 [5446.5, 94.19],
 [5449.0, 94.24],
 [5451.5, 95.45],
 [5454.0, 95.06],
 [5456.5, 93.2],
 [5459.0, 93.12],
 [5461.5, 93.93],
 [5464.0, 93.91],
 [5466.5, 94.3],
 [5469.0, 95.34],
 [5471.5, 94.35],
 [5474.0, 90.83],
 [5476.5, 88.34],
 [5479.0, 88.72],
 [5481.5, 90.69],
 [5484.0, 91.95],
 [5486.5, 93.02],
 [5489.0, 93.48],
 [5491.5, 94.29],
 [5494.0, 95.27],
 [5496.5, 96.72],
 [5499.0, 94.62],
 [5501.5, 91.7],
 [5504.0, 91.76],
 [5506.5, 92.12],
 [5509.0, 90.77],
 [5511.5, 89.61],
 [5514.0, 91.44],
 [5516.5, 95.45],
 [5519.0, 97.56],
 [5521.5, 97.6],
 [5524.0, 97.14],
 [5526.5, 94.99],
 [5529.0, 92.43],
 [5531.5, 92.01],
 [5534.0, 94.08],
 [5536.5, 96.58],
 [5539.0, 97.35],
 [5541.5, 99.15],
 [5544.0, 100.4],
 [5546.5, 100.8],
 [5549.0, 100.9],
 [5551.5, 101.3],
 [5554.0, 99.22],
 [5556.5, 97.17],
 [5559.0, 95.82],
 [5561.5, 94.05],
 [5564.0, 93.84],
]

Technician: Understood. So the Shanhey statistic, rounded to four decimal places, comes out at -0.0107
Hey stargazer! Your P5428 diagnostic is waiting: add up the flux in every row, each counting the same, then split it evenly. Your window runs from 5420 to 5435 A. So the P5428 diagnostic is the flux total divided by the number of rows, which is 95.1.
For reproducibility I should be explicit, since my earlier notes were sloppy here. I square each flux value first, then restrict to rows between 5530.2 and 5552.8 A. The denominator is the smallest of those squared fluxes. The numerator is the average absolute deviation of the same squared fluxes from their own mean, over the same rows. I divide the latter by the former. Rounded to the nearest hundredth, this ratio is 0.06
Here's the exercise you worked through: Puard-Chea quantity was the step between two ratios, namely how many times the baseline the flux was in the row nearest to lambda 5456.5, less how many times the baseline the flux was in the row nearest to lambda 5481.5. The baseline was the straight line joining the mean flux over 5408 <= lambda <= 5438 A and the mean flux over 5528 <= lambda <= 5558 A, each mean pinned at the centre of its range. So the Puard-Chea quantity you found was 0.033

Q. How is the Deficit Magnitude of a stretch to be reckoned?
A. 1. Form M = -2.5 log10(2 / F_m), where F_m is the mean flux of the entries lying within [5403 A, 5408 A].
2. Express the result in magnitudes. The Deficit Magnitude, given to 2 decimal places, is 4.13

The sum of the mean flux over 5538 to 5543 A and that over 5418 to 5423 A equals 195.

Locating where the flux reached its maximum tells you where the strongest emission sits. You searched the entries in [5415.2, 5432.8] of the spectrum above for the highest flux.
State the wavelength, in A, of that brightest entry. 5419.0 A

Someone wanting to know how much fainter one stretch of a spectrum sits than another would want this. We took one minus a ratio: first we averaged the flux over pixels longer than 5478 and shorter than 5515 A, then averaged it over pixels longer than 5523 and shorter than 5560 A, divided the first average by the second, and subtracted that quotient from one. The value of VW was 0.05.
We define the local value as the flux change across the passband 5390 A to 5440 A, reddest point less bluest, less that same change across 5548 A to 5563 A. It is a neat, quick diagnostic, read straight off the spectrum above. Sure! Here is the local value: 12.0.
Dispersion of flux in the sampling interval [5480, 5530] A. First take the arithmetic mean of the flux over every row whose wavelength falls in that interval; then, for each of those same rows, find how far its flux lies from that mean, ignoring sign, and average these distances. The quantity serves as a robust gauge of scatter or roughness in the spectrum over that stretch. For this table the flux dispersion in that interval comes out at 2.10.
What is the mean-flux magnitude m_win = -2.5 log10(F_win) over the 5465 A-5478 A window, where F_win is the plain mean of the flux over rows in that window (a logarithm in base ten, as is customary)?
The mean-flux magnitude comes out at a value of -4.92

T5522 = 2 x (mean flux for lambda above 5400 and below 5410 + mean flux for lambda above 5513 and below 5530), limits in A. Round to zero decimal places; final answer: 371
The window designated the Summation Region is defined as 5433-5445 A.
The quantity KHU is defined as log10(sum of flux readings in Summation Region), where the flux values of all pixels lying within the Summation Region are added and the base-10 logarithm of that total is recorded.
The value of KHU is 2.69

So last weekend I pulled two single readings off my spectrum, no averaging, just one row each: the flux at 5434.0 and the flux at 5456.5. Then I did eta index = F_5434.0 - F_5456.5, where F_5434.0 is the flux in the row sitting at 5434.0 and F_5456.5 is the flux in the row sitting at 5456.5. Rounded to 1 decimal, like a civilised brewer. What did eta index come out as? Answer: 1.4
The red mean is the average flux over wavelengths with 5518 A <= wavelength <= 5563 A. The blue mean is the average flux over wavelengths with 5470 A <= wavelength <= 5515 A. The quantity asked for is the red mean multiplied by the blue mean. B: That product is 8957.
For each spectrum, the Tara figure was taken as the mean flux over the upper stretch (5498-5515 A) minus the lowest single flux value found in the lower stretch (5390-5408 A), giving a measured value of 2.4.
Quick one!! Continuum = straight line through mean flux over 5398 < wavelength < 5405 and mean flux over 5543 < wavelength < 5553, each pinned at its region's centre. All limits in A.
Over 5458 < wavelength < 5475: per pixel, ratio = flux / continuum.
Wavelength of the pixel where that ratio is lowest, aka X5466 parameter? 5474.0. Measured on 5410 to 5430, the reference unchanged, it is 5411.5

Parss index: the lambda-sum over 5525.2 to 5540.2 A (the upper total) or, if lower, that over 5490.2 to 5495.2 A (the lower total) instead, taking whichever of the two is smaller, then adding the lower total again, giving 379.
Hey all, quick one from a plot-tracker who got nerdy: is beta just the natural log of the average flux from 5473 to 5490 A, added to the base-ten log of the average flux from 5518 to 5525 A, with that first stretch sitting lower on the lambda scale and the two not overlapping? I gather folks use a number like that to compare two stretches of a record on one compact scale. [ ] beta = 6.50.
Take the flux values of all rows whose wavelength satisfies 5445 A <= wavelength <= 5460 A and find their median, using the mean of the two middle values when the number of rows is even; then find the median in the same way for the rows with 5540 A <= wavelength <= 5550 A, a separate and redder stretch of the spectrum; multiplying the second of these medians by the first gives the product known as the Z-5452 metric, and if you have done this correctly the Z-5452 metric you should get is 9478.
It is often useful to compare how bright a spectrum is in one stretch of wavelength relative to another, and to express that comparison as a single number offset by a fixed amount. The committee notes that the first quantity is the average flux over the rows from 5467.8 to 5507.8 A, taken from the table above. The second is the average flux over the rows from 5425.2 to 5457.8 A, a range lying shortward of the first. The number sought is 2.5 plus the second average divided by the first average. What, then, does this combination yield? 3.53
